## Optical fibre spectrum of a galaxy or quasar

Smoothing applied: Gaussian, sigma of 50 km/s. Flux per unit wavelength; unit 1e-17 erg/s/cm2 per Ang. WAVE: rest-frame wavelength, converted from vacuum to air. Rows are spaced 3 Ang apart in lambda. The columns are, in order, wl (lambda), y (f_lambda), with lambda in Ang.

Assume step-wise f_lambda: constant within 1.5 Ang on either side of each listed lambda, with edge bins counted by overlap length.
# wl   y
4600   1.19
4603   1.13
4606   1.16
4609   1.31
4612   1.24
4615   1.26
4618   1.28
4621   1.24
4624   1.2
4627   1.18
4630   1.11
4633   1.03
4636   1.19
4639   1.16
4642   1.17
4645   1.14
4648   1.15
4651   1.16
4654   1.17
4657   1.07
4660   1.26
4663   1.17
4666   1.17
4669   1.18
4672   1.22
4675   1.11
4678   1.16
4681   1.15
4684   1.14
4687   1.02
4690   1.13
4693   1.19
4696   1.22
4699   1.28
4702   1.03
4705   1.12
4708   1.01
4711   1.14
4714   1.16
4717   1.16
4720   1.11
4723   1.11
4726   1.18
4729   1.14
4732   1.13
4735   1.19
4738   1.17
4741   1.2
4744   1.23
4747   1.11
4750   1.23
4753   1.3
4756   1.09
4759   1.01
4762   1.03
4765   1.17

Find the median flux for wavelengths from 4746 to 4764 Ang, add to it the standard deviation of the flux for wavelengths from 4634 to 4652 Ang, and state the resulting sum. 1.12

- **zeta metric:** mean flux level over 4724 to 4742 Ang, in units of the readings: 1.17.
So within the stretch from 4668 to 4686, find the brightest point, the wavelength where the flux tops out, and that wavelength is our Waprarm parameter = 4672 Ang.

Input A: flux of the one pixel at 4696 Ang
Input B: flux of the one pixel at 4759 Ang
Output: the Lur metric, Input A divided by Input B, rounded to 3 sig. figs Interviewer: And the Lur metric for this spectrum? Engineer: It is 1.21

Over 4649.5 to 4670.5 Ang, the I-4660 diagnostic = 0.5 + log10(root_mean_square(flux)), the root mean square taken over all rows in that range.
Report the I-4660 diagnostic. 0.568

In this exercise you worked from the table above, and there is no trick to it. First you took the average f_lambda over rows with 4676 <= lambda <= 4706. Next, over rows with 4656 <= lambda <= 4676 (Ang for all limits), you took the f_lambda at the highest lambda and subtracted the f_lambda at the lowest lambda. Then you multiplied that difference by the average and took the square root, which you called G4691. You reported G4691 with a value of 0.21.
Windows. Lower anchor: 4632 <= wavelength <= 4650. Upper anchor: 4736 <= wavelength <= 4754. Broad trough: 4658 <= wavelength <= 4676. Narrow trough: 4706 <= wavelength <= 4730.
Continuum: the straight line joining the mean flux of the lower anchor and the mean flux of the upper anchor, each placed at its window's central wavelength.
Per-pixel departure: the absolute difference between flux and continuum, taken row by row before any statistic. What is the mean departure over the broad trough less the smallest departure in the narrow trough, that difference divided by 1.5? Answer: 0.021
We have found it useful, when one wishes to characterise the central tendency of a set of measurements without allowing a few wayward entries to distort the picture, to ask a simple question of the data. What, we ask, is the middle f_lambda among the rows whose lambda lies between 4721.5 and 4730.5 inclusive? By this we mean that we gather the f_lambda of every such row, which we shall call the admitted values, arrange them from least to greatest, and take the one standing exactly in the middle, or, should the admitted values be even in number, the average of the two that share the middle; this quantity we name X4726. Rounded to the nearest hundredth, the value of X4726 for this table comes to 1.14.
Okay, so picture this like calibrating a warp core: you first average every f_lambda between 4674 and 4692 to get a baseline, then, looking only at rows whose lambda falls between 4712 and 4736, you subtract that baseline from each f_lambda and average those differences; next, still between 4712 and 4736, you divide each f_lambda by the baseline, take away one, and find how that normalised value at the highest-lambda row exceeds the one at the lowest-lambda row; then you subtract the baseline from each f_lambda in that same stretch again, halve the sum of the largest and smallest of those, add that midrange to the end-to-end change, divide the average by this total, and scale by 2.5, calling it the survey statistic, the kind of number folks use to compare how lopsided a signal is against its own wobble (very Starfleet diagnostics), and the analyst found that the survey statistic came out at 1.2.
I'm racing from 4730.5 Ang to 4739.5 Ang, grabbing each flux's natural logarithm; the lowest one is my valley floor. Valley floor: 0.12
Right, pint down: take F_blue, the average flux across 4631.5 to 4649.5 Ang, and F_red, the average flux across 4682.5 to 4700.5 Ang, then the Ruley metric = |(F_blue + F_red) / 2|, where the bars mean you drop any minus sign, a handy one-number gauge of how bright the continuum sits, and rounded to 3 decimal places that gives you 1.152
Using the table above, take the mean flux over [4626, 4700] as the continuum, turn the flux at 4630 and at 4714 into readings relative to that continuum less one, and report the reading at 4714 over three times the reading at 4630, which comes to 0.0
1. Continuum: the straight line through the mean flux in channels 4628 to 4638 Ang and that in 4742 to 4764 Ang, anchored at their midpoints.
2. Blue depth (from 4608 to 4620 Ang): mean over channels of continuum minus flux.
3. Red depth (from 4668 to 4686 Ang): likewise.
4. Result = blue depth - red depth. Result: -0.13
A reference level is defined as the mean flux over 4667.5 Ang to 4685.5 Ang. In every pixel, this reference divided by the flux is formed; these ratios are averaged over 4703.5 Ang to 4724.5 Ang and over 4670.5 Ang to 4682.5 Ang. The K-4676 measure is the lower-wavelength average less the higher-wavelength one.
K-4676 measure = -0.04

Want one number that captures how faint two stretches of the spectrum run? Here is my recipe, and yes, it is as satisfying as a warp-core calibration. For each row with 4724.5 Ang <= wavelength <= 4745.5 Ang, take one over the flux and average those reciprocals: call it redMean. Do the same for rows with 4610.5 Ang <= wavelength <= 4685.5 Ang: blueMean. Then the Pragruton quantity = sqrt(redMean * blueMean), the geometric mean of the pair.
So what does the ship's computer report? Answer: 0.853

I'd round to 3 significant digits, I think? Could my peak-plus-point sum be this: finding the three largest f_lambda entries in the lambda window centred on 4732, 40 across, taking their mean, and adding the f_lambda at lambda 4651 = 2.38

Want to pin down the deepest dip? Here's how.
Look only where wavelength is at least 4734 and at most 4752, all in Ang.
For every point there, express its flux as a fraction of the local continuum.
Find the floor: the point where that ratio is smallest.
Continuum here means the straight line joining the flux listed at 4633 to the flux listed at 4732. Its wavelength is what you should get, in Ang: 4747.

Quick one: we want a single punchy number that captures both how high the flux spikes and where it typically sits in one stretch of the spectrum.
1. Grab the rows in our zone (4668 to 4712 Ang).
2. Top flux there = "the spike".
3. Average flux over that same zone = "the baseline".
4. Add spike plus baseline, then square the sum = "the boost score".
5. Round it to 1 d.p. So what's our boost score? 5.9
